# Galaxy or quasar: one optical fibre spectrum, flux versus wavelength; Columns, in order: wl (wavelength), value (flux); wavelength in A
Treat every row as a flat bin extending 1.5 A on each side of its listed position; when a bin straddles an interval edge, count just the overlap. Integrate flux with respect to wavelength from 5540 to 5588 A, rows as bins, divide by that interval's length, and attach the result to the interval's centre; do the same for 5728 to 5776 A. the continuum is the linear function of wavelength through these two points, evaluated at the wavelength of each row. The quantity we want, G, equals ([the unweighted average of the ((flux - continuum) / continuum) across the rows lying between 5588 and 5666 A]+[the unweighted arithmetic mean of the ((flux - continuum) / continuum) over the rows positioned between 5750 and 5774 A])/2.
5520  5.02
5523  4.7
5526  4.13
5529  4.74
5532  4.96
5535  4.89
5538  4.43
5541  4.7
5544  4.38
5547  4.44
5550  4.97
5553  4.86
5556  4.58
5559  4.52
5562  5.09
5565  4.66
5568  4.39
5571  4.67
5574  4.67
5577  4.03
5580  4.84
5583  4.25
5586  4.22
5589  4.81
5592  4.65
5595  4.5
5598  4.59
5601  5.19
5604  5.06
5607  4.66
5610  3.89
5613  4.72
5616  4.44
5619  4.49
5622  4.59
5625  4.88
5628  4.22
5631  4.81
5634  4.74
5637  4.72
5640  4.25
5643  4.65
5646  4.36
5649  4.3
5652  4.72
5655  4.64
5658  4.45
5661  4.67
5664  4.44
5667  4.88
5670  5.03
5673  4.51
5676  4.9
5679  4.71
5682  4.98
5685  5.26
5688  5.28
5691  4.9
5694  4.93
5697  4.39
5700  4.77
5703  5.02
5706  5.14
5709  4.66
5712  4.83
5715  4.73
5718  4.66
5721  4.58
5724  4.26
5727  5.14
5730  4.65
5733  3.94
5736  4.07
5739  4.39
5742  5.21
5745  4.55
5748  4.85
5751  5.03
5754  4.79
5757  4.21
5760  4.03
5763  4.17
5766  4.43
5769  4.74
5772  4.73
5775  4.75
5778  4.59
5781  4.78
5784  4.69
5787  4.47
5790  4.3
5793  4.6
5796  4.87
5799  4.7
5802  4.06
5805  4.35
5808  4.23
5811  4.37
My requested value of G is 0.001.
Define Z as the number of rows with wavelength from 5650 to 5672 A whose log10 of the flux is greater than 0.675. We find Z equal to 2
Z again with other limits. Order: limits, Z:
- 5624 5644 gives 3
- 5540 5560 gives 2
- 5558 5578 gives 1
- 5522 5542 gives 3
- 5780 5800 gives 2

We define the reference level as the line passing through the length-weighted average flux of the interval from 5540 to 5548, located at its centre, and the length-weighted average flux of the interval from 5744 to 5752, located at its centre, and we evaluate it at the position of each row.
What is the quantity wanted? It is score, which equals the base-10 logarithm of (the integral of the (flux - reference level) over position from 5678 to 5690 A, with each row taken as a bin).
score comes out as 0.6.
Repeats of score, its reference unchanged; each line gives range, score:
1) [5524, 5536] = 0.4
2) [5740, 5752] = -0.1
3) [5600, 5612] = 0.0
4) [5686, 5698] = 0.3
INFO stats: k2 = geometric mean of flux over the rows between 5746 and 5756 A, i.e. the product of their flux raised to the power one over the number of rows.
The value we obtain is 4.89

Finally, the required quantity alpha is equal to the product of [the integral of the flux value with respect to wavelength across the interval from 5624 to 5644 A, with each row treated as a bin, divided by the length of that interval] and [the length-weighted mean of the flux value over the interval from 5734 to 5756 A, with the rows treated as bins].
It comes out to 21.5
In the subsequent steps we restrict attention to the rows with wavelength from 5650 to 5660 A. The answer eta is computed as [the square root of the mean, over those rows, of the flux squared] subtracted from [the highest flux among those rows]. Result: 0.12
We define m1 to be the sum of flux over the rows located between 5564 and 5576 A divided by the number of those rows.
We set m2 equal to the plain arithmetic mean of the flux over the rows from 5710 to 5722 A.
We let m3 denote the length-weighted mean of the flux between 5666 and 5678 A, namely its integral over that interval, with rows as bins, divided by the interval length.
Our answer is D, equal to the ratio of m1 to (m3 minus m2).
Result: 37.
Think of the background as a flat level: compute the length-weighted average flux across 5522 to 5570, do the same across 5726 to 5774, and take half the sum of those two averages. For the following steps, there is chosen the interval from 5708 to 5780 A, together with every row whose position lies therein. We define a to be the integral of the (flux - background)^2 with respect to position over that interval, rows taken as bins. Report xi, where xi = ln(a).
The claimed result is 2.1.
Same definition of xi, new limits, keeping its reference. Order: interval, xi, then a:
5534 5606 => 1.8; 5.9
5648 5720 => 2.0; 7.0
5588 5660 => 1.7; 5.3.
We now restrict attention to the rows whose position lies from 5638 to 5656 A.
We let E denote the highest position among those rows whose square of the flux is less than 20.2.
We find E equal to 5649 A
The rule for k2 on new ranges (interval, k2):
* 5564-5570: 4.52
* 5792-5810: 4.46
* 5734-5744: 4.53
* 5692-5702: 4.69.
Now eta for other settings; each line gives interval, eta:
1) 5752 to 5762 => 0.43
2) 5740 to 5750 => 0.33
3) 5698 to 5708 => 0.16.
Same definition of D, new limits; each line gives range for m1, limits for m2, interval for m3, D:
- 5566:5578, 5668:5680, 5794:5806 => -16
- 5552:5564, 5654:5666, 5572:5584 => -56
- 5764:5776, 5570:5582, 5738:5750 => 21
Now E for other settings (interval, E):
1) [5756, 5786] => 5766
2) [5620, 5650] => 5649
